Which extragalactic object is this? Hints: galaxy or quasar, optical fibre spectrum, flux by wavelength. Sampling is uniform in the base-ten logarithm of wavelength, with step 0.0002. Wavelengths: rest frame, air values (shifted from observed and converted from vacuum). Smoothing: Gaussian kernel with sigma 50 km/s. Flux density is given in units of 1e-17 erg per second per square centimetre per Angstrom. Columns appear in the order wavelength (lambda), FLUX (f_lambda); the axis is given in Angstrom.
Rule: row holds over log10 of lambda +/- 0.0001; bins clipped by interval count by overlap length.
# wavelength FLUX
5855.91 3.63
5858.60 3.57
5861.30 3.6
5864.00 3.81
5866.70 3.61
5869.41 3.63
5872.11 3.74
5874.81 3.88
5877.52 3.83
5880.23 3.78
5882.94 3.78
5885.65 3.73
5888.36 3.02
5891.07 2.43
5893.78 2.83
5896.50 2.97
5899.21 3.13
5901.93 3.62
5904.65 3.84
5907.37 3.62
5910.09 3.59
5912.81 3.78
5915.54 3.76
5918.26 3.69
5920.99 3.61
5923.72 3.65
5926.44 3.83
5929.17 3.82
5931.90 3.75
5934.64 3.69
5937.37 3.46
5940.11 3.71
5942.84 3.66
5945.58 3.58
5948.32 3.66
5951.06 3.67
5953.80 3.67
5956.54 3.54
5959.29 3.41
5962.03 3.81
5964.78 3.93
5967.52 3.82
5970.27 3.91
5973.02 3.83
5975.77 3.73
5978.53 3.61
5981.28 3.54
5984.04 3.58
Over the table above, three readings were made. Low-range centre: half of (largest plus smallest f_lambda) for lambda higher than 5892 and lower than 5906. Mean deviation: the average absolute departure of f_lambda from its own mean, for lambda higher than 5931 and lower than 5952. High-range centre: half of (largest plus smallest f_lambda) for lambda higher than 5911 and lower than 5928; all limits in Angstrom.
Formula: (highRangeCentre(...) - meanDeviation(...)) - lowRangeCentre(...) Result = 0.3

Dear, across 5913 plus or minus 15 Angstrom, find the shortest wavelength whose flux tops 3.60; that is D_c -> 5901.93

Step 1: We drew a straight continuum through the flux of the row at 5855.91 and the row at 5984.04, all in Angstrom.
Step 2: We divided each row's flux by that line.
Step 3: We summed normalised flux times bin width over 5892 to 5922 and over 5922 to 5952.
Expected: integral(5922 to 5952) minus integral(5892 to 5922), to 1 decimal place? 1.8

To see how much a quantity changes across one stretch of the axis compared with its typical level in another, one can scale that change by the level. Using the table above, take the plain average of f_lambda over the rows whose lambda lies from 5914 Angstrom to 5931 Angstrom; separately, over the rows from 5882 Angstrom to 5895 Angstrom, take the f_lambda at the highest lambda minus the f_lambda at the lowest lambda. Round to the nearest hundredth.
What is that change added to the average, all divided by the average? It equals 0.75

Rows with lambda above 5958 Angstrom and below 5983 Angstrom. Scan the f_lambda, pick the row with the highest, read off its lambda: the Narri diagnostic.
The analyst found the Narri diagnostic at 5964.78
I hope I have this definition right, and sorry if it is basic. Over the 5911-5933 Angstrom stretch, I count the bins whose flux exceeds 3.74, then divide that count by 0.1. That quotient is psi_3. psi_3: 50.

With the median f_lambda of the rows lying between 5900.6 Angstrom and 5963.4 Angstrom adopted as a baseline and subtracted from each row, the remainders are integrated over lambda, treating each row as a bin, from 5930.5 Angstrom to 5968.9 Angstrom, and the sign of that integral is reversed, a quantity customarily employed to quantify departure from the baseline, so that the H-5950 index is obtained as 0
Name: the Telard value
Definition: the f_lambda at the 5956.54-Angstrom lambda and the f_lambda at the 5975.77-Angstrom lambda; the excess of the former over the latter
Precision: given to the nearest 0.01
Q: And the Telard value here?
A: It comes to -0.19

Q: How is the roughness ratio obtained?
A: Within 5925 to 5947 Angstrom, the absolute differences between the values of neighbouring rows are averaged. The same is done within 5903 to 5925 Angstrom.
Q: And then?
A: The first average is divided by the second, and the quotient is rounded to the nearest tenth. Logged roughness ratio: 1.2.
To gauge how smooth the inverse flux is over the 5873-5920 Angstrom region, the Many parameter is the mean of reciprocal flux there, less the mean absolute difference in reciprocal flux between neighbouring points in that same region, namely 0.270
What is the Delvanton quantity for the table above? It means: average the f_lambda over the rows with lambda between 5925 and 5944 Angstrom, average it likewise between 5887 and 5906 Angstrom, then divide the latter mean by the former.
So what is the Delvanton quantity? 0.84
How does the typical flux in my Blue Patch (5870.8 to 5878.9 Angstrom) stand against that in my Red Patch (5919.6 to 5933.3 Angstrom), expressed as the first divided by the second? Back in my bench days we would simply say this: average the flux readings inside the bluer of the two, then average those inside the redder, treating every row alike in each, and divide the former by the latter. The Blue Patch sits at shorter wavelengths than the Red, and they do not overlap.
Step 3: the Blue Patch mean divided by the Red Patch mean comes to 1.023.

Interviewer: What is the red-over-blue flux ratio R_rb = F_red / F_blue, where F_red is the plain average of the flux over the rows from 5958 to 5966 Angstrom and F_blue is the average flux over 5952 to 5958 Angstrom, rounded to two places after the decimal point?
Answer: 1.03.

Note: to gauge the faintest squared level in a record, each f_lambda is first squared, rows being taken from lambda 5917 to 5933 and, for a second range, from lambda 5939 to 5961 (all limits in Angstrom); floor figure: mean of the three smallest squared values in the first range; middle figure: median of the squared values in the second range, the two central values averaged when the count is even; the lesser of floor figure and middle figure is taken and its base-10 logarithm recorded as 1.12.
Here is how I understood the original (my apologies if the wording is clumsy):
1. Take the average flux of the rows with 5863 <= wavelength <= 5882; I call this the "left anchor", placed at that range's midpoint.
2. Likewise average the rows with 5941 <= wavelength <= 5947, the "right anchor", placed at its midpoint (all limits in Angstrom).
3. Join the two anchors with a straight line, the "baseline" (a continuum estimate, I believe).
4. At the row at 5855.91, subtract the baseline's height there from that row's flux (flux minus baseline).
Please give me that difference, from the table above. -0.15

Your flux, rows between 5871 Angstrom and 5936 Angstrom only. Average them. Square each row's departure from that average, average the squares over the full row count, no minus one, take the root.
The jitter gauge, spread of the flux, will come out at 0.37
